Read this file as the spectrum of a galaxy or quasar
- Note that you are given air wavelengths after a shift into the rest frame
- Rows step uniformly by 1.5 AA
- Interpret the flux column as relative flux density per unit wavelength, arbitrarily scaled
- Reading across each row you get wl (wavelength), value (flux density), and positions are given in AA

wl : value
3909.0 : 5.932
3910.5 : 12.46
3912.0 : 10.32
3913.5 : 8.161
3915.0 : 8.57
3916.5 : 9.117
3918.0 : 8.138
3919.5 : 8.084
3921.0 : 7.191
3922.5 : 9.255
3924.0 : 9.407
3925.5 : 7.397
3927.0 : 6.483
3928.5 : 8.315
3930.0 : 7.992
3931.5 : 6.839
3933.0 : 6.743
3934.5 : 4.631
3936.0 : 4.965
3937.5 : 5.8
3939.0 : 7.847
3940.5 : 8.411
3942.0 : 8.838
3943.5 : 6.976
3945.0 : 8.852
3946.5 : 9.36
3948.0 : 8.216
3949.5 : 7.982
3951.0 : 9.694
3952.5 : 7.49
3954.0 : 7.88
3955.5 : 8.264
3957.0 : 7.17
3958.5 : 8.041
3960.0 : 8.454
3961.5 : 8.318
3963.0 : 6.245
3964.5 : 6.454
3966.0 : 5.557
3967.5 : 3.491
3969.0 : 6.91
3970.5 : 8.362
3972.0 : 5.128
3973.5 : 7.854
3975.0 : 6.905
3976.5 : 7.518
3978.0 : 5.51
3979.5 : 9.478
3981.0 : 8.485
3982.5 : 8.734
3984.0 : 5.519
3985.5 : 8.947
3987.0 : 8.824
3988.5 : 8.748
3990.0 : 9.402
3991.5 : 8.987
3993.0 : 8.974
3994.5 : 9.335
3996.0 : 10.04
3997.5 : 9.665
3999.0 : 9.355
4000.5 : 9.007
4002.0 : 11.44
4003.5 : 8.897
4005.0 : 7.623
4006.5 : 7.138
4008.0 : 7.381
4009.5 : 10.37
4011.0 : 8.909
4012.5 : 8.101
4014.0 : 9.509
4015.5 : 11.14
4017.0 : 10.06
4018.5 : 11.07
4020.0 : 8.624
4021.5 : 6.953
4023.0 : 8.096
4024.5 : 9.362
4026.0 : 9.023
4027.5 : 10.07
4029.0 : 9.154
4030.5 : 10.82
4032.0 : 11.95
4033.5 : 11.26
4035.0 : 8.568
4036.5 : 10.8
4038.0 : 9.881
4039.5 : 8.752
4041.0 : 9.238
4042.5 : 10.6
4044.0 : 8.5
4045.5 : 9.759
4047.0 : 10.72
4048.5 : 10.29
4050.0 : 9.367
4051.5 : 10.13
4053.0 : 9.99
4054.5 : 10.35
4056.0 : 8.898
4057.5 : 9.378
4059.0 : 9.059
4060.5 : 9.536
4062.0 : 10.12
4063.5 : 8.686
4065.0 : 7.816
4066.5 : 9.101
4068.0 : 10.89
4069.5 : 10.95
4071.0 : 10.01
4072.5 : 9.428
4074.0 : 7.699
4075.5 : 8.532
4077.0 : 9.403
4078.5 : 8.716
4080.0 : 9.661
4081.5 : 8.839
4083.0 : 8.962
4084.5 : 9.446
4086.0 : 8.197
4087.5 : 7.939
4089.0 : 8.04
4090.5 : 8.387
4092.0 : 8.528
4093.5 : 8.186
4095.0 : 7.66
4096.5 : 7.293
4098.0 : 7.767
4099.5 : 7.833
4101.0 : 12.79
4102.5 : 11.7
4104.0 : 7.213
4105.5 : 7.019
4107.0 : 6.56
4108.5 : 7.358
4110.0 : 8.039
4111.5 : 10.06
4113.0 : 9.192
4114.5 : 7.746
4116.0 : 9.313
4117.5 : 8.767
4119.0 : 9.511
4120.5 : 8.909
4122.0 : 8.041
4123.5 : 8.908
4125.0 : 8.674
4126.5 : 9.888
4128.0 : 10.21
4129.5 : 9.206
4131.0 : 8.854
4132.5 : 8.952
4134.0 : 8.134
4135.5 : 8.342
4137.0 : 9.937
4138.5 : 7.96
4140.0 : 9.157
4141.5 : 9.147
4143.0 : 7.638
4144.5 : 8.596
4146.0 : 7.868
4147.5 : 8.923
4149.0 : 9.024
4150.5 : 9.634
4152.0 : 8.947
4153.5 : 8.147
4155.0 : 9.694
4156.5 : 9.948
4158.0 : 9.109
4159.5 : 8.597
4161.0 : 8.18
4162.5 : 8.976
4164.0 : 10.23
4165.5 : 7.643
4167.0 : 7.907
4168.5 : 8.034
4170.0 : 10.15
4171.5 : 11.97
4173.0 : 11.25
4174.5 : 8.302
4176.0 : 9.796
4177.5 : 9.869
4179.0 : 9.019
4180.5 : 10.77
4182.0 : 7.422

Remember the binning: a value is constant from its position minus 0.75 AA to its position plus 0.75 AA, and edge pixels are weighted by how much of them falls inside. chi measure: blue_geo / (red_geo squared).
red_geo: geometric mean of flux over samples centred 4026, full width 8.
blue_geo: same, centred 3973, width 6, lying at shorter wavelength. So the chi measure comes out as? 0.084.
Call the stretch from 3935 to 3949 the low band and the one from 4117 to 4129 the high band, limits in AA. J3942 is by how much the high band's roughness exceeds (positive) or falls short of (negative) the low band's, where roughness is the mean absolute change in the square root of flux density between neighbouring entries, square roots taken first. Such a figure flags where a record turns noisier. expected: -0.095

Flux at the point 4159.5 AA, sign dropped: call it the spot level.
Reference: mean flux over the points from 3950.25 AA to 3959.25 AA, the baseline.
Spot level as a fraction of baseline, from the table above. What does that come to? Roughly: 1.06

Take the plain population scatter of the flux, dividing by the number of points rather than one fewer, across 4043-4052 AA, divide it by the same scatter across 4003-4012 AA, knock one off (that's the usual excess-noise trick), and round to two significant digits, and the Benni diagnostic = -0.36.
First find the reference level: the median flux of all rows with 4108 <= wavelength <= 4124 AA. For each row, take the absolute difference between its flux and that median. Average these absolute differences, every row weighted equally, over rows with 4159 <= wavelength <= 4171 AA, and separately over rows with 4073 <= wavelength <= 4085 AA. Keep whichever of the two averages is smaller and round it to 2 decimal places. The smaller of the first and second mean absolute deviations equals 0.46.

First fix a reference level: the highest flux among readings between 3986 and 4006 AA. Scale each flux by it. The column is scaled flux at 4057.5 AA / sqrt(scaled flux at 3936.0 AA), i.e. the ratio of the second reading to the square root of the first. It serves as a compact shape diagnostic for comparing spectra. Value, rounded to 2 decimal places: 1.24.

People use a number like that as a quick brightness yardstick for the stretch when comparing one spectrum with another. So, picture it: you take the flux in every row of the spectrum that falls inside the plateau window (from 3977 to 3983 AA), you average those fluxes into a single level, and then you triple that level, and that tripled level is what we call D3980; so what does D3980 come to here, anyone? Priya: 24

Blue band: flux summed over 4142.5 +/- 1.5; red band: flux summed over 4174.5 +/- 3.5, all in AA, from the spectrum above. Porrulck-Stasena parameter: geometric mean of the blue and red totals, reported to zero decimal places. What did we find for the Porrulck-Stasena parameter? 29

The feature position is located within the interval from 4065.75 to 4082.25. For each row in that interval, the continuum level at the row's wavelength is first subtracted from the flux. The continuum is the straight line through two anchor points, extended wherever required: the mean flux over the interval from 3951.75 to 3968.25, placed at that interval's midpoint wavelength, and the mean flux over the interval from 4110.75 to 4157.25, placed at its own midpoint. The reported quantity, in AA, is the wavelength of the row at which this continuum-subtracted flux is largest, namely 4069.5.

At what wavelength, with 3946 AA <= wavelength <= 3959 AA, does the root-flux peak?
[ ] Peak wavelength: 3951.0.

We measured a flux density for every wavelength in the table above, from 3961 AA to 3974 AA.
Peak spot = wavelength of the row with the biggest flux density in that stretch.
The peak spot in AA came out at 3970.5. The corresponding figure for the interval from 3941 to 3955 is 3951.0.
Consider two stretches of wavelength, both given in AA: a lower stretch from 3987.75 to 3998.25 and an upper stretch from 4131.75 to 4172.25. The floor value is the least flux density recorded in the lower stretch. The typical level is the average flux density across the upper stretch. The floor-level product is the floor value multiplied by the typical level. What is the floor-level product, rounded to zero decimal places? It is 78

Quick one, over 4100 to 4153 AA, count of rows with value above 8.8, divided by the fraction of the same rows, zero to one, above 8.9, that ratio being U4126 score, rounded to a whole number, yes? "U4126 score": 37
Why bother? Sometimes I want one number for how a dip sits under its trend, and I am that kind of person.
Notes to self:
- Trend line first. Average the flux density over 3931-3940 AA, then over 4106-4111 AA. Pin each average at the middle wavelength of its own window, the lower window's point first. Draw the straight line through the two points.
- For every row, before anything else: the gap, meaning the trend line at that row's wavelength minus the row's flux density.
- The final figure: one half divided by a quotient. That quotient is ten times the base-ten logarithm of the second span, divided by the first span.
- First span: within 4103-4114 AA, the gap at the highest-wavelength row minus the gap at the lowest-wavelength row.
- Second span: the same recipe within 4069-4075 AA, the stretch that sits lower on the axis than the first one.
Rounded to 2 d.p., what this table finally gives -0.19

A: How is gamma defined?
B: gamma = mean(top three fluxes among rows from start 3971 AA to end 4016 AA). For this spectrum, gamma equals 11.0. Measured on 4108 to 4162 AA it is 10.1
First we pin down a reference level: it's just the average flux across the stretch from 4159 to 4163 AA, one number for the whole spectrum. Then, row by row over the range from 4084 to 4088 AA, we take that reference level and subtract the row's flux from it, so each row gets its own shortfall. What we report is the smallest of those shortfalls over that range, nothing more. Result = -0.9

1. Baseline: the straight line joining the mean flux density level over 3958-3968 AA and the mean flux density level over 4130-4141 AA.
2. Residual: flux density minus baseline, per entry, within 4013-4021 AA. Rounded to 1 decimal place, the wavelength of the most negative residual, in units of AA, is 4020.0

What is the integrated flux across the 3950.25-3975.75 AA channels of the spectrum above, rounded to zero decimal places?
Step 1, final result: 183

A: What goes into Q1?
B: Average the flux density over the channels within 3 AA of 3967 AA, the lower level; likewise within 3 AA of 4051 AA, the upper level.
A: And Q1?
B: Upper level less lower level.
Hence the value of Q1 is 4.3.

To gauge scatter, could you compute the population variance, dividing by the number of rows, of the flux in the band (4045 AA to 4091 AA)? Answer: 0.8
